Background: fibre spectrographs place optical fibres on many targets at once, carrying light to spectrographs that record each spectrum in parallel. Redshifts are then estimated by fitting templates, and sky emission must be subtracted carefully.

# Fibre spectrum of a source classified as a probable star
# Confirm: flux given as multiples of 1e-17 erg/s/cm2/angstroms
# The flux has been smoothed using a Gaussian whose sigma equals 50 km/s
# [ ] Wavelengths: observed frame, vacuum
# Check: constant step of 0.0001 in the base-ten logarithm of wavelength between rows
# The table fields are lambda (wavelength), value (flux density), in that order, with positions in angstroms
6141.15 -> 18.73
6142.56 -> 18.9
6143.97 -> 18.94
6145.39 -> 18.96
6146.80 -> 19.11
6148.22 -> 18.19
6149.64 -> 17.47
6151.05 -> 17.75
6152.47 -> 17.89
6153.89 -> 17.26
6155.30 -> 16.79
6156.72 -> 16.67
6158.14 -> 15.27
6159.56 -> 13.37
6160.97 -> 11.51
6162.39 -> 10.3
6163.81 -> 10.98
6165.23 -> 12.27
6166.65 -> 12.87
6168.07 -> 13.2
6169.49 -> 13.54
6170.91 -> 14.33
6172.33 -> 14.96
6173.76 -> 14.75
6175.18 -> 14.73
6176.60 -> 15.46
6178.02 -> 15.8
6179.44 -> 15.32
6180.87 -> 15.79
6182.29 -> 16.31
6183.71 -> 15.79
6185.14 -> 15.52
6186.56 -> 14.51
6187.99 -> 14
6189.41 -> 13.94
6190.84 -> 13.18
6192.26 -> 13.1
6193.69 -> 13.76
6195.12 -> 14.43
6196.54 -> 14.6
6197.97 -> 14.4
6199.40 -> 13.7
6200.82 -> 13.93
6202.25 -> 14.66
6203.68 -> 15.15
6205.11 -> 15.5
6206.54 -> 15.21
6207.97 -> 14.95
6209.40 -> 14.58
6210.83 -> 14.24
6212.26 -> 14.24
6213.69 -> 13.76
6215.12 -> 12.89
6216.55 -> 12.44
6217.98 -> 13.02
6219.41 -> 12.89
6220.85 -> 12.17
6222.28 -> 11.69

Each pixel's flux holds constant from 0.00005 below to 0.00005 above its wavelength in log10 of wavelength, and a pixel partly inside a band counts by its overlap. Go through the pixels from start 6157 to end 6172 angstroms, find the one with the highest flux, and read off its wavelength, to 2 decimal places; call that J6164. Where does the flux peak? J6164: 6158.14 angstroms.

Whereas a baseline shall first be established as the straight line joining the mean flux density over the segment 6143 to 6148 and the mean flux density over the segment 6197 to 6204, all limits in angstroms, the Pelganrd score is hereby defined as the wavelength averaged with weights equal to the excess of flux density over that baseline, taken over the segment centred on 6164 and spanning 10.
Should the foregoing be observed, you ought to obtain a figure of 6163.5 angstroms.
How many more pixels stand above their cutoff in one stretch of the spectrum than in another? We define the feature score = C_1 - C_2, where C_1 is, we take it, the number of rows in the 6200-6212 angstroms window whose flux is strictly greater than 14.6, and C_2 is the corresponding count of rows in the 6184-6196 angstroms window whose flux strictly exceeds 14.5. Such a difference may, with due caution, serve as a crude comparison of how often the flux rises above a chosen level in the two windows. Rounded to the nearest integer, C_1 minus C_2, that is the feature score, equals 3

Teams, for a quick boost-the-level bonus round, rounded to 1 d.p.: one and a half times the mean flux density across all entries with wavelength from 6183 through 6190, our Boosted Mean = 22.1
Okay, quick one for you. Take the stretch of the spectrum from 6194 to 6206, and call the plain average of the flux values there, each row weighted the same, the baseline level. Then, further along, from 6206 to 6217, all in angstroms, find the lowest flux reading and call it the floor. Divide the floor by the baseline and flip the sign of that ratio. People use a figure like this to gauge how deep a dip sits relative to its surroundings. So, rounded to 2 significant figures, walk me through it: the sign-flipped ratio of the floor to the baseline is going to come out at -0.86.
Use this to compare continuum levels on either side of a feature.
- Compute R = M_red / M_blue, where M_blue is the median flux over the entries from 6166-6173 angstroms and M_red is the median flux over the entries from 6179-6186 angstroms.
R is 1.17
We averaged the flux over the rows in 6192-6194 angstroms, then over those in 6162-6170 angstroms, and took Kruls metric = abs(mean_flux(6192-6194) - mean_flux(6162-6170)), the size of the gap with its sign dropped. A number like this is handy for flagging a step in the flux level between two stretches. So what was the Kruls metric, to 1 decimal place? 1.2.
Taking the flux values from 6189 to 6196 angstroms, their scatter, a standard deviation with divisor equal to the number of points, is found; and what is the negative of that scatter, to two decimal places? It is -0.49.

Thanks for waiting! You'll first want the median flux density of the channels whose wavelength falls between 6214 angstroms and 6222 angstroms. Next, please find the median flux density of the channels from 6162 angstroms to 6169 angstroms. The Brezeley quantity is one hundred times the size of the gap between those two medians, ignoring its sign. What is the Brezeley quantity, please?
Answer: 62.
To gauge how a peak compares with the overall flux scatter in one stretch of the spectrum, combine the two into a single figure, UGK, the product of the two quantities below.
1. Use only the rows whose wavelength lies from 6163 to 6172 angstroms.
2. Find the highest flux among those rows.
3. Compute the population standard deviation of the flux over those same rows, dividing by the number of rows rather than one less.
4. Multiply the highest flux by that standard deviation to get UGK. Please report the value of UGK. 15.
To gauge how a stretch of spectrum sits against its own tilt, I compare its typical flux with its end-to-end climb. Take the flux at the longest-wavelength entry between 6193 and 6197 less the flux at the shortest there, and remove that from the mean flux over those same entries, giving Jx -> 13.4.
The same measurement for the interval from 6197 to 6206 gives 13.5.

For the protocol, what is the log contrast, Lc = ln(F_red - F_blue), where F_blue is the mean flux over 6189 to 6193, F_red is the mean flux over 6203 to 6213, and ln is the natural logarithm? 0.4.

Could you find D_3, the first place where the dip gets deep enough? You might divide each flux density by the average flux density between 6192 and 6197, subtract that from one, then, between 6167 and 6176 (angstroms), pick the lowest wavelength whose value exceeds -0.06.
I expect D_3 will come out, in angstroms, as 6168.07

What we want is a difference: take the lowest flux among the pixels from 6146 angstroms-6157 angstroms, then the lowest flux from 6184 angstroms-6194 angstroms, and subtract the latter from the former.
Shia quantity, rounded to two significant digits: 3.6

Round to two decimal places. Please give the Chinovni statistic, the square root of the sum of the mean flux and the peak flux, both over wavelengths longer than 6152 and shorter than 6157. 5.92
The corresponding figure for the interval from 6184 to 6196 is 5.44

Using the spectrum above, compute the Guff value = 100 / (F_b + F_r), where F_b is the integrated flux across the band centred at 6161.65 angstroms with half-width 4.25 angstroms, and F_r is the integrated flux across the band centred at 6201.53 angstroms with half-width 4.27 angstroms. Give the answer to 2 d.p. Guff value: 0.44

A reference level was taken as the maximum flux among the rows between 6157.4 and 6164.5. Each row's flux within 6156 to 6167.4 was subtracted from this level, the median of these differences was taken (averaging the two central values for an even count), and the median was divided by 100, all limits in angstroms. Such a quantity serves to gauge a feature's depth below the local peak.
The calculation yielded 0.027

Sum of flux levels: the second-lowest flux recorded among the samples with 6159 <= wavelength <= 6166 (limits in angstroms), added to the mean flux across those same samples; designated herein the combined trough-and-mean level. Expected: 23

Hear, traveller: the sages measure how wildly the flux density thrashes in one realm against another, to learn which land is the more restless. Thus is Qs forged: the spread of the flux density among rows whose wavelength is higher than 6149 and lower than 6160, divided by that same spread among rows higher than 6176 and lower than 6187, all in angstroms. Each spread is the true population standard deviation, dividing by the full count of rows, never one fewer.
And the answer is 2.9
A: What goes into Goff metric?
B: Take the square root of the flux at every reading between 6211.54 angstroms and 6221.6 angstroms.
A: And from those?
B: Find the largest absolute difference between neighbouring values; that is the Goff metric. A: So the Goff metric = 0.119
